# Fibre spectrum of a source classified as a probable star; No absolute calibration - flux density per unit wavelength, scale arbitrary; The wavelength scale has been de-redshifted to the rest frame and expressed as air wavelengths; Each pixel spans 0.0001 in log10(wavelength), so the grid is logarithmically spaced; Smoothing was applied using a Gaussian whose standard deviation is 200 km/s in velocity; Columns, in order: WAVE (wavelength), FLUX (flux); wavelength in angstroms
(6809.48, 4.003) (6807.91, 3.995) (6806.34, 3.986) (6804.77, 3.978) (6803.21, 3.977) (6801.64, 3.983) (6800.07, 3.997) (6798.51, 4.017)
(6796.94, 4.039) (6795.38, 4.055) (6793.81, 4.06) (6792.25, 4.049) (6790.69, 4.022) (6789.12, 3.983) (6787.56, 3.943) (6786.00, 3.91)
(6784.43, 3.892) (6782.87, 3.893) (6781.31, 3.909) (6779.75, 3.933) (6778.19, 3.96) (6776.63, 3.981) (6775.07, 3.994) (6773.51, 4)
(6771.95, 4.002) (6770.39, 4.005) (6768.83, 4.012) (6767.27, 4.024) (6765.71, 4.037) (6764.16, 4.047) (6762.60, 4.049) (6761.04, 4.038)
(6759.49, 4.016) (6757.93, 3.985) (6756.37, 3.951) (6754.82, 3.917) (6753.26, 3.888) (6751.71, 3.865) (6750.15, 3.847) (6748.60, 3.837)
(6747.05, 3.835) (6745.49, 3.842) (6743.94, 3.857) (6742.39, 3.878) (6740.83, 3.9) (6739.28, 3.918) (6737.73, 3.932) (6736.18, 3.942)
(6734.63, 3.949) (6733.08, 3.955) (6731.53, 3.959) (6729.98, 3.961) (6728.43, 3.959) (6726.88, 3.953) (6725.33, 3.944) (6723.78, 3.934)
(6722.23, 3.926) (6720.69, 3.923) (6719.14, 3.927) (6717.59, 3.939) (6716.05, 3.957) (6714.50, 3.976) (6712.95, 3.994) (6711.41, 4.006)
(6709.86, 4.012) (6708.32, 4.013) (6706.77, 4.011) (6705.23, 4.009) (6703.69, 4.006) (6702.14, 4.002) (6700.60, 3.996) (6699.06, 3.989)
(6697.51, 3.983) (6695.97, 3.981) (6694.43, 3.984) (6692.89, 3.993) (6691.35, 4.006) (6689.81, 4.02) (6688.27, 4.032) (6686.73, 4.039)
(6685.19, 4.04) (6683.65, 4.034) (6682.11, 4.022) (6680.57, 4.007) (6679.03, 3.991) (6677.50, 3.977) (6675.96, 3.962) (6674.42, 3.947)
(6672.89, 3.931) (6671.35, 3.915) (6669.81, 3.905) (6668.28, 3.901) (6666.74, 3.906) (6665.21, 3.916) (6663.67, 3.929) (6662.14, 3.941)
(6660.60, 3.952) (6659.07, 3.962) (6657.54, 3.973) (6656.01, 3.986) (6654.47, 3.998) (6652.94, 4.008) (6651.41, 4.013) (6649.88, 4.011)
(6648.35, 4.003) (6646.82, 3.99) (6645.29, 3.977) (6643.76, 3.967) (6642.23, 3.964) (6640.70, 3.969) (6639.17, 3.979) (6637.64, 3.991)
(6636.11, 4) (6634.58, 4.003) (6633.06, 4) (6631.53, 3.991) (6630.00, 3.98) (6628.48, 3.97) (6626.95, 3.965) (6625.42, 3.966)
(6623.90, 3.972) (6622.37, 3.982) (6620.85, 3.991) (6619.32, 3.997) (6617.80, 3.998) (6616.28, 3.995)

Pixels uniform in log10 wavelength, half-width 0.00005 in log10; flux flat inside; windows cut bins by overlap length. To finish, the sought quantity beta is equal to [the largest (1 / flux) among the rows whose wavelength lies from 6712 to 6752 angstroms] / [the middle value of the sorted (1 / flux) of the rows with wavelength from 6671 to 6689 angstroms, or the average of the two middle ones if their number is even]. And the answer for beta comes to 1.04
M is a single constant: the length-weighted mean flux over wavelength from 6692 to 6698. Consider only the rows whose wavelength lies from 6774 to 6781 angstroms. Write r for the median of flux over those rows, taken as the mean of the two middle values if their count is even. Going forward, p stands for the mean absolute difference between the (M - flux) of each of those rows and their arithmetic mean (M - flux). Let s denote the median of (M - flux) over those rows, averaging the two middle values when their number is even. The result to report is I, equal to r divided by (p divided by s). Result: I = 4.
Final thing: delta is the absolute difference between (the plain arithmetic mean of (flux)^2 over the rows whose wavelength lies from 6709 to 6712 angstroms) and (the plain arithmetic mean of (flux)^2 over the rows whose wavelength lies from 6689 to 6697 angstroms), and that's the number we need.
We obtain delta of 0.10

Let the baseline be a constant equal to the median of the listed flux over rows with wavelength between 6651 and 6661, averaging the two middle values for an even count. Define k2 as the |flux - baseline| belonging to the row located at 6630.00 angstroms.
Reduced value 0.006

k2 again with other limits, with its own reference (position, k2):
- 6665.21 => 0.070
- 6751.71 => 0.121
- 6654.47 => 0.012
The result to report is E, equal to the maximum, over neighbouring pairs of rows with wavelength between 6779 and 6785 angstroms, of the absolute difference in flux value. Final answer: 0.024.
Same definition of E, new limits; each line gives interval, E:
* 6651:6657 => 0.012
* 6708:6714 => 0.012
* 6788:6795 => 0.039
